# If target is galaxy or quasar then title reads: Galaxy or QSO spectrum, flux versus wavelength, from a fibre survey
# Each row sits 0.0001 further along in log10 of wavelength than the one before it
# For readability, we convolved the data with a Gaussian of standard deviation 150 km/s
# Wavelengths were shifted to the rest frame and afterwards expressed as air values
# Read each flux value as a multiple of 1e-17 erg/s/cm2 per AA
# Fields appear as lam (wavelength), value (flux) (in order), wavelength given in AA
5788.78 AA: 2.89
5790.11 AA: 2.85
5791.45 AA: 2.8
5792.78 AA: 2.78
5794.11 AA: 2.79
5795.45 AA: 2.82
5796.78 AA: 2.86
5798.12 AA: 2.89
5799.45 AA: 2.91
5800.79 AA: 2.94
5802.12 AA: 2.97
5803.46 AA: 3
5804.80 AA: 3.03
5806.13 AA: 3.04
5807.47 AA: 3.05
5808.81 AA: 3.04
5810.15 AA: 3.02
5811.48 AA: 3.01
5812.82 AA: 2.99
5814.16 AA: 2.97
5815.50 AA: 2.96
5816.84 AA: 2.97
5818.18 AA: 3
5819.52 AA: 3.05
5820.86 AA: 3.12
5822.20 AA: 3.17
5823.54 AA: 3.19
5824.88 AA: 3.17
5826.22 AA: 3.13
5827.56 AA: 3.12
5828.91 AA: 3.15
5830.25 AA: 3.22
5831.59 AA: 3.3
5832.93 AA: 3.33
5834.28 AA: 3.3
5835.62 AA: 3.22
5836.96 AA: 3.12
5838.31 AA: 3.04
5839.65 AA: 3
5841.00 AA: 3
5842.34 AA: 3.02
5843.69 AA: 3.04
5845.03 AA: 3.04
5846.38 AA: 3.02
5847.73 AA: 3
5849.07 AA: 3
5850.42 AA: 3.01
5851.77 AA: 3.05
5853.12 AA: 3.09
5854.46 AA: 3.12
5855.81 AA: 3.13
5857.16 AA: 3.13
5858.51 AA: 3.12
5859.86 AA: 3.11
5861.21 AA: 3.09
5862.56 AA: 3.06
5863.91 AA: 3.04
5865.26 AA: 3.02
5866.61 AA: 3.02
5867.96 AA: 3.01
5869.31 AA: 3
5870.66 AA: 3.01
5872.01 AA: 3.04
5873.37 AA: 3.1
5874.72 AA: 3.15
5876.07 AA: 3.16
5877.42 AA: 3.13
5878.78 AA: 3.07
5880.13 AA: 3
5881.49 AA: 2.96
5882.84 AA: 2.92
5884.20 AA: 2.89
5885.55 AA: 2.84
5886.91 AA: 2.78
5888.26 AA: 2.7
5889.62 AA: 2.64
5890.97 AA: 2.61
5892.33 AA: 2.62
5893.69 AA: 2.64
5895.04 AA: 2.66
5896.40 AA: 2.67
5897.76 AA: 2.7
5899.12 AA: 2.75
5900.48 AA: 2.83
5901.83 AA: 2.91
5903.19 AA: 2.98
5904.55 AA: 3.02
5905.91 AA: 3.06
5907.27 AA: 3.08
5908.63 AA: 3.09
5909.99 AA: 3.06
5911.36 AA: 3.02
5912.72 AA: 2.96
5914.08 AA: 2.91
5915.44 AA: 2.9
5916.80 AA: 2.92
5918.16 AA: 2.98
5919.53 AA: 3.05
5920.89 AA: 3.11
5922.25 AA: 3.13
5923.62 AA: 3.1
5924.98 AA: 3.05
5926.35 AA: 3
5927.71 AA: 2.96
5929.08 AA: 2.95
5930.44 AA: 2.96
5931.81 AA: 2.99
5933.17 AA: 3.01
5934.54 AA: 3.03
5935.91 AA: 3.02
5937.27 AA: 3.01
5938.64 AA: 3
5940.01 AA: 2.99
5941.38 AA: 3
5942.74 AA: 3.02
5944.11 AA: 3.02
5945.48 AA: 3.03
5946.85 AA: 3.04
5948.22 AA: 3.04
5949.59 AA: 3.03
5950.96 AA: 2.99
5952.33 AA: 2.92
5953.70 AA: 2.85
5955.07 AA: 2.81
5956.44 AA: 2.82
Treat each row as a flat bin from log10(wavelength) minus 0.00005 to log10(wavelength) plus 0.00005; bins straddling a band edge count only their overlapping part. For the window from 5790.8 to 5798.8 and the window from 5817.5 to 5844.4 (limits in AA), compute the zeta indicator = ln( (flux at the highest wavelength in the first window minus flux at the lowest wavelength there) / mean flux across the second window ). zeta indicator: -3.55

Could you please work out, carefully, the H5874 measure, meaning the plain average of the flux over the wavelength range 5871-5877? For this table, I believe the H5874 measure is 3.11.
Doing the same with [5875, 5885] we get 3.02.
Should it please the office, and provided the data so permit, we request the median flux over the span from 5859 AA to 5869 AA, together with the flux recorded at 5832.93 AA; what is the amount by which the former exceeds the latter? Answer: -0.29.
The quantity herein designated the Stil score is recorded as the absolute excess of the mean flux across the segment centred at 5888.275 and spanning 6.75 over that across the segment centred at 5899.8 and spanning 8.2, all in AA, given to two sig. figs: 0.093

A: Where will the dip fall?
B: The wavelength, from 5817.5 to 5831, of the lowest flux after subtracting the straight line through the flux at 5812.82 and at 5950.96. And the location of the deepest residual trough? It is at 5818.18 AA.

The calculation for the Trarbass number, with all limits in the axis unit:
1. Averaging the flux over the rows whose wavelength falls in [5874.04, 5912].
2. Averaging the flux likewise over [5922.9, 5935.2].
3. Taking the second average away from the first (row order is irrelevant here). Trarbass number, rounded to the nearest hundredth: -0.11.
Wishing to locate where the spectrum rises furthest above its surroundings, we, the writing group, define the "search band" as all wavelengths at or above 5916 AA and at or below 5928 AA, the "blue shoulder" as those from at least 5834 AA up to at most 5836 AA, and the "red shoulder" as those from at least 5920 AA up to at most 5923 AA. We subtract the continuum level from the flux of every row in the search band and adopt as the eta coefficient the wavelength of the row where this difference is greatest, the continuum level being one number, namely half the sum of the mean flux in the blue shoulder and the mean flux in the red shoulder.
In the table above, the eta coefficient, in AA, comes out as 5922.25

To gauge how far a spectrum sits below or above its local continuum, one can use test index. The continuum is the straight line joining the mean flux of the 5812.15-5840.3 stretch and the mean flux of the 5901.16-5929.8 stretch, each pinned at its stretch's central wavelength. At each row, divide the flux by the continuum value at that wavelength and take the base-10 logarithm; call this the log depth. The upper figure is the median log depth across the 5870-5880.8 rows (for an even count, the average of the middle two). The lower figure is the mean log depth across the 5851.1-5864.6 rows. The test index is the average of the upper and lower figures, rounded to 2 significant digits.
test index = 0.0027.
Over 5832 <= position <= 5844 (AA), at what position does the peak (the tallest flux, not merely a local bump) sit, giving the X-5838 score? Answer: 5832.93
